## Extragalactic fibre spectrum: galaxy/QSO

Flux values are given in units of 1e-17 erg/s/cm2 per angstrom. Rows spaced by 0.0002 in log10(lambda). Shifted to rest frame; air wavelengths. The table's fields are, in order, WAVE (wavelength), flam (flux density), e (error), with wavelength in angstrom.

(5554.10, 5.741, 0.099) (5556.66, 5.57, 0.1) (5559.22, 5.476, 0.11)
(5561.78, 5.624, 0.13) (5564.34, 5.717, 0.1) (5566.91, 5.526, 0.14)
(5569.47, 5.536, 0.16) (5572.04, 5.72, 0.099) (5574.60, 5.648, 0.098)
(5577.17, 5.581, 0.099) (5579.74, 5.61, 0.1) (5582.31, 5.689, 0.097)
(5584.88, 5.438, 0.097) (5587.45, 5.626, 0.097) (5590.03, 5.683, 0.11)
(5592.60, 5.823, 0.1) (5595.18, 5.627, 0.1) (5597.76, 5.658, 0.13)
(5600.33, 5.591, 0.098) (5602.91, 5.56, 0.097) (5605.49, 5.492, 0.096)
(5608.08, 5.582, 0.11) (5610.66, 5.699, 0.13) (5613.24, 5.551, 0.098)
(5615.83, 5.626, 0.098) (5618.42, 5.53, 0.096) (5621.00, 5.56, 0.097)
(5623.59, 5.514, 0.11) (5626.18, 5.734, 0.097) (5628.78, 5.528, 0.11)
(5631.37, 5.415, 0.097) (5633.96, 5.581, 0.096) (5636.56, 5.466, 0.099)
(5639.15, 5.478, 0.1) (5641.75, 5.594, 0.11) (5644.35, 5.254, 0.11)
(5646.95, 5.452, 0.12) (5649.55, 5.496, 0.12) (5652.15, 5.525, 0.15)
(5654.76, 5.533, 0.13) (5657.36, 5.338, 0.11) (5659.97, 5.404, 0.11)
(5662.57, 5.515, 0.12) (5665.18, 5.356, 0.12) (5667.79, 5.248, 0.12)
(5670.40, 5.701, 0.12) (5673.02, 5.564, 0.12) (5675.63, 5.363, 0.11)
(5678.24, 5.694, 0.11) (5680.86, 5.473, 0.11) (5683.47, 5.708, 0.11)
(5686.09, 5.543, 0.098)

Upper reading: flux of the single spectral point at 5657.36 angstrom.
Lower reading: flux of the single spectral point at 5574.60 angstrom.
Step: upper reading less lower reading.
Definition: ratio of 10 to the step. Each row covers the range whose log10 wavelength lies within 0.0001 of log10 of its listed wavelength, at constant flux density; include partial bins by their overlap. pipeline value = -32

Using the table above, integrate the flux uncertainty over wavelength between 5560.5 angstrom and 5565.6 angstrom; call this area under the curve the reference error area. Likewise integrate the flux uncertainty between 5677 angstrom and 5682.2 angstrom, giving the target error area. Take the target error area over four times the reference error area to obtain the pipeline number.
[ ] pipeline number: 0.244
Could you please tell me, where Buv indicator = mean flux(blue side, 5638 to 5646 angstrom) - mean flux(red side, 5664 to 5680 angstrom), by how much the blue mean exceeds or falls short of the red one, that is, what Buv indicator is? -0.05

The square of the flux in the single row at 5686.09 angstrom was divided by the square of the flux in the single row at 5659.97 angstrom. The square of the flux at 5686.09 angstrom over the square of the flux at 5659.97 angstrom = 1.05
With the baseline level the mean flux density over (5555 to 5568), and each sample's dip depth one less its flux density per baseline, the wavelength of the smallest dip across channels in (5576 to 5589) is 5582.31 angstrom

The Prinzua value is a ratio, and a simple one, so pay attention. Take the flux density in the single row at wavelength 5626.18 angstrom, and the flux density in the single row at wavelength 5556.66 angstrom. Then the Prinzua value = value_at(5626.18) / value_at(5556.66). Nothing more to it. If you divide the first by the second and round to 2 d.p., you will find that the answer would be 1.03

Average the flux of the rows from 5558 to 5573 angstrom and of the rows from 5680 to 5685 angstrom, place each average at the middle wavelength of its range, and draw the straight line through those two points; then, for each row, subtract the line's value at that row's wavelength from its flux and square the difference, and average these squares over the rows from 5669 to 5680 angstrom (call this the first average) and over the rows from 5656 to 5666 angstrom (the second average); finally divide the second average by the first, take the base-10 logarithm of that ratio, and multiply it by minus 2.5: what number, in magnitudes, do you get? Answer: -0.8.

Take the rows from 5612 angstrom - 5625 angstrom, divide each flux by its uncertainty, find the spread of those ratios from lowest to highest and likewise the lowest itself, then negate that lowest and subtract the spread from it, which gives -57.6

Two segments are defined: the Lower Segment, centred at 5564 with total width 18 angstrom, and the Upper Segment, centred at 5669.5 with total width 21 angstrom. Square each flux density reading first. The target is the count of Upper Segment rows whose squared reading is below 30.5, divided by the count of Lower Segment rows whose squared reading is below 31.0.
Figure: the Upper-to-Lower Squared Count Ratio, 1.7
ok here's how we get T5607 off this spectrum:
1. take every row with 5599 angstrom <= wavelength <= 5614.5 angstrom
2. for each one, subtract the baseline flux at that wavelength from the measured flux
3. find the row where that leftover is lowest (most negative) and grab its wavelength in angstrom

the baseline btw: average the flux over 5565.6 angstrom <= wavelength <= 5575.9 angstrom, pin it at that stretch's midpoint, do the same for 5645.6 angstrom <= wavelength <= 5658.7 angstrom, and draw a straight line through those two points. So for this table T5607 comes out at 5605.49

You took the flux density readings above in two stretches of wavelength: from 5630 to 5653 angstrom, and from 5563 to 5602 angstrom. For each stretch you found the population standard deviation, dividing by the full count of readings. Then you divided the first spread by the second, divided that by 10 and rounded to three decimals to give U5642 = 0.106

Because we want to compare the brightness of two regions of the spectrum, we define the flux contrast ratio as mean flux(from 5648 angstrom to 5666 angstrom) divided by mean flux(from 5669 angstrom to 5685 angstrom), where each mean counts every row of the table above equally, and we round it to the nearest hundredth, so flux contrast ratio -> 0.98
